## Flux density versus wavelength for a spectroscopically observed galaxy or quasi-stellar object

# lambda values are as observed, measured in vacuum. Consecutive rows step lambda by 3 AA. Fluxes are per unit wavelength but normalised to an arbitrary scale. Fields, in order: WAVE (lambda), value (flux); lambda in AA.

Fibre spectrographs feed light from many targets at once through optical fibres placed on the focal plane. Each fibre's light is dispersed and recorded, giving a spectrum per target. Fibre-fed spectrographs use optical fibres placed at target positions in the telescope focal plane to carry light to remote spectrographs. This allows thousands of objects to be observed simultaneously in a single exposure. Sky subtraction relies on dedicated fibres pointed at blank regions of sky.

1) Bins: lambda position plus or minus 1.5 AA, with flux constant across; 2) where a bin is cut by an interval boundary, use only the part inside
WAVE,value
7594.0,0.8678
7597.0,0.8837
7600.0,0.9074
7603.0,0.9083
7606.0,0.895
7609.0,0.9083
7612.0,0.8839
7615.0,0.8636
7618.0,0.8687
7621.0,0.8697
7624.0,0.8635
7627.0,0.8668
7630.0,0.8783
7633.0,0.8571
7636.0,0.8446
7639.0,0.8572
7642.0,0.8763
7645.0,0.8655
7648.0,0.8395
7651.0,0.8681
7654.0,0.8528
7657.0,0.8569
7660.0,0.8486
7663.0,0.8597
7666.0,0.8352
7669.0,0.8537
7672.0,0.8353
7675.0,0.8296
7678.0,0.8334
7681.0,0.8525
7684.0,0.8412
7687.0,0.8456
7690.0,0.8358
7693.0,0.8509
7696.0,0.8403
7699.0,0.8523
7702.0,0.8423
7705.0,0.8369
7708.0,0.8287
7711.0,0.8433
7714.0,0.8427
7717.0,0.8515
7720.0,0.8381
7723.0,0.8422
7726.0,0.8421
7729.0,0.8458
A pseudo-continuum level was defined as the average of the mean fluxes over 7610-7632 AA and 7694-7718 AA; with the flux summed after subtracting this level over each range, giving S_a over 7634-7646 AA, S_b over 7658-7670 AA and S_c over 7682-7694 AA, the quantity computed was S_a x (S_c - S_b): -0.0004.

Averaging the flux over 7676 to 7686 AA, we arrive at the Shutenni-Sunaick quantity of 0.842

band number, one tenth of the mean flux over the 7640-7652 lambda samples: 0.0862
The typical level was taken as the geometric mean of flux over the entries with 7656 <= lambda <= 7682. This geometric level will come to 0.845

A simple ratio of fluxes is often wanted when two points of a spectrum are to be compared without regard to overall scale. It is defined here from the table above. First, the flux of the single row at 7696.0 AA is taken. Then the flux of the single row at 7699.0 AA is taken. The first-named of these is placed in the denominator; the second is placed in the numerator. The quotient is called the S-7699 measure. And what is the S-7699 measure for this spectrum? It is 1.01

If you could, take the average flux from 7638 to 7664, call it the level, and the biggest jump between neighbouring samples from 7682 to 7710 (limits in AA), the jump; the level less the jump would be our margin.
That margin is 0.843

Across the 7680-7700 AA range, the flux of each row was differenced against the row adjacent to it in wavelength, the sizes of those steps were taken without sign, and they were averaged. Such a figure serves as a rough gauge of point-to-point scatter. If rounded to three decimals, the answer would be 0.011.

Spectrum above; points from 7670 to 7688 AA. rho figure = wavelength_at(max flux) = 7681.0 AA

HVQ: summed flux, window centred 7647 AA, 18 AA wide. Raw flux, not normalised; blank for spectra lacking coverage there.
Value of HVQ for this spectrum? 5.16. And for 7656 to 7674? 5.09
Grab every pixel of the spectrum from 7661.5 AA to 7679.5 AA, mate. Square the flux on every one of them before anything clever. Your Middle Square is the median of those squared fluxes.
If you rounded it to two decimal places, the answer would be 0.70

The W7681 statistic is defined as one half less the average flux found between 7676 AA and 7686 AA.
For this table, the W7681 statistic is -0.342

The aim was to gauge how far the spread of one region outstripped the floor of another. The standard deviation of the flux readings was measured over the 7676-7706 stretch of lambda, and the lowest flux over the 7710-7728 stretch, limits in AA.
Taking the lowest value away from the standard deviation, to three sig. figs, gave -0.831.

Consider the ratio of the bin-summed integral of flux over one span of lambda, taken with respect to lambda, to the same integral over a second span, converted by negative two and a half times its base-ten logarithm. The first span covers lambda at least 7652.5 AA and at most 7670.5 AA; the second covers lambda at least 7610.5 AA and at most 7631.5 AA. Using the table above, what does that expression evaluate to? 0.19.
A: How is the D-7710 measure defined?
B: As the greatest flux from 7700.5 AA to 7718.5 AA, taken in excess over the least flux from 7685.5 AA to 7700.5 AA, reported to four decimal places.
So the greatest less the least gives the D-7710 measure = 0.0157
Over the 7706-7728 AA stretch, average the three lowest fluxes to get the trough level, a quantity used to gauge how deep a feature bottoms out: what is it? 0.836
